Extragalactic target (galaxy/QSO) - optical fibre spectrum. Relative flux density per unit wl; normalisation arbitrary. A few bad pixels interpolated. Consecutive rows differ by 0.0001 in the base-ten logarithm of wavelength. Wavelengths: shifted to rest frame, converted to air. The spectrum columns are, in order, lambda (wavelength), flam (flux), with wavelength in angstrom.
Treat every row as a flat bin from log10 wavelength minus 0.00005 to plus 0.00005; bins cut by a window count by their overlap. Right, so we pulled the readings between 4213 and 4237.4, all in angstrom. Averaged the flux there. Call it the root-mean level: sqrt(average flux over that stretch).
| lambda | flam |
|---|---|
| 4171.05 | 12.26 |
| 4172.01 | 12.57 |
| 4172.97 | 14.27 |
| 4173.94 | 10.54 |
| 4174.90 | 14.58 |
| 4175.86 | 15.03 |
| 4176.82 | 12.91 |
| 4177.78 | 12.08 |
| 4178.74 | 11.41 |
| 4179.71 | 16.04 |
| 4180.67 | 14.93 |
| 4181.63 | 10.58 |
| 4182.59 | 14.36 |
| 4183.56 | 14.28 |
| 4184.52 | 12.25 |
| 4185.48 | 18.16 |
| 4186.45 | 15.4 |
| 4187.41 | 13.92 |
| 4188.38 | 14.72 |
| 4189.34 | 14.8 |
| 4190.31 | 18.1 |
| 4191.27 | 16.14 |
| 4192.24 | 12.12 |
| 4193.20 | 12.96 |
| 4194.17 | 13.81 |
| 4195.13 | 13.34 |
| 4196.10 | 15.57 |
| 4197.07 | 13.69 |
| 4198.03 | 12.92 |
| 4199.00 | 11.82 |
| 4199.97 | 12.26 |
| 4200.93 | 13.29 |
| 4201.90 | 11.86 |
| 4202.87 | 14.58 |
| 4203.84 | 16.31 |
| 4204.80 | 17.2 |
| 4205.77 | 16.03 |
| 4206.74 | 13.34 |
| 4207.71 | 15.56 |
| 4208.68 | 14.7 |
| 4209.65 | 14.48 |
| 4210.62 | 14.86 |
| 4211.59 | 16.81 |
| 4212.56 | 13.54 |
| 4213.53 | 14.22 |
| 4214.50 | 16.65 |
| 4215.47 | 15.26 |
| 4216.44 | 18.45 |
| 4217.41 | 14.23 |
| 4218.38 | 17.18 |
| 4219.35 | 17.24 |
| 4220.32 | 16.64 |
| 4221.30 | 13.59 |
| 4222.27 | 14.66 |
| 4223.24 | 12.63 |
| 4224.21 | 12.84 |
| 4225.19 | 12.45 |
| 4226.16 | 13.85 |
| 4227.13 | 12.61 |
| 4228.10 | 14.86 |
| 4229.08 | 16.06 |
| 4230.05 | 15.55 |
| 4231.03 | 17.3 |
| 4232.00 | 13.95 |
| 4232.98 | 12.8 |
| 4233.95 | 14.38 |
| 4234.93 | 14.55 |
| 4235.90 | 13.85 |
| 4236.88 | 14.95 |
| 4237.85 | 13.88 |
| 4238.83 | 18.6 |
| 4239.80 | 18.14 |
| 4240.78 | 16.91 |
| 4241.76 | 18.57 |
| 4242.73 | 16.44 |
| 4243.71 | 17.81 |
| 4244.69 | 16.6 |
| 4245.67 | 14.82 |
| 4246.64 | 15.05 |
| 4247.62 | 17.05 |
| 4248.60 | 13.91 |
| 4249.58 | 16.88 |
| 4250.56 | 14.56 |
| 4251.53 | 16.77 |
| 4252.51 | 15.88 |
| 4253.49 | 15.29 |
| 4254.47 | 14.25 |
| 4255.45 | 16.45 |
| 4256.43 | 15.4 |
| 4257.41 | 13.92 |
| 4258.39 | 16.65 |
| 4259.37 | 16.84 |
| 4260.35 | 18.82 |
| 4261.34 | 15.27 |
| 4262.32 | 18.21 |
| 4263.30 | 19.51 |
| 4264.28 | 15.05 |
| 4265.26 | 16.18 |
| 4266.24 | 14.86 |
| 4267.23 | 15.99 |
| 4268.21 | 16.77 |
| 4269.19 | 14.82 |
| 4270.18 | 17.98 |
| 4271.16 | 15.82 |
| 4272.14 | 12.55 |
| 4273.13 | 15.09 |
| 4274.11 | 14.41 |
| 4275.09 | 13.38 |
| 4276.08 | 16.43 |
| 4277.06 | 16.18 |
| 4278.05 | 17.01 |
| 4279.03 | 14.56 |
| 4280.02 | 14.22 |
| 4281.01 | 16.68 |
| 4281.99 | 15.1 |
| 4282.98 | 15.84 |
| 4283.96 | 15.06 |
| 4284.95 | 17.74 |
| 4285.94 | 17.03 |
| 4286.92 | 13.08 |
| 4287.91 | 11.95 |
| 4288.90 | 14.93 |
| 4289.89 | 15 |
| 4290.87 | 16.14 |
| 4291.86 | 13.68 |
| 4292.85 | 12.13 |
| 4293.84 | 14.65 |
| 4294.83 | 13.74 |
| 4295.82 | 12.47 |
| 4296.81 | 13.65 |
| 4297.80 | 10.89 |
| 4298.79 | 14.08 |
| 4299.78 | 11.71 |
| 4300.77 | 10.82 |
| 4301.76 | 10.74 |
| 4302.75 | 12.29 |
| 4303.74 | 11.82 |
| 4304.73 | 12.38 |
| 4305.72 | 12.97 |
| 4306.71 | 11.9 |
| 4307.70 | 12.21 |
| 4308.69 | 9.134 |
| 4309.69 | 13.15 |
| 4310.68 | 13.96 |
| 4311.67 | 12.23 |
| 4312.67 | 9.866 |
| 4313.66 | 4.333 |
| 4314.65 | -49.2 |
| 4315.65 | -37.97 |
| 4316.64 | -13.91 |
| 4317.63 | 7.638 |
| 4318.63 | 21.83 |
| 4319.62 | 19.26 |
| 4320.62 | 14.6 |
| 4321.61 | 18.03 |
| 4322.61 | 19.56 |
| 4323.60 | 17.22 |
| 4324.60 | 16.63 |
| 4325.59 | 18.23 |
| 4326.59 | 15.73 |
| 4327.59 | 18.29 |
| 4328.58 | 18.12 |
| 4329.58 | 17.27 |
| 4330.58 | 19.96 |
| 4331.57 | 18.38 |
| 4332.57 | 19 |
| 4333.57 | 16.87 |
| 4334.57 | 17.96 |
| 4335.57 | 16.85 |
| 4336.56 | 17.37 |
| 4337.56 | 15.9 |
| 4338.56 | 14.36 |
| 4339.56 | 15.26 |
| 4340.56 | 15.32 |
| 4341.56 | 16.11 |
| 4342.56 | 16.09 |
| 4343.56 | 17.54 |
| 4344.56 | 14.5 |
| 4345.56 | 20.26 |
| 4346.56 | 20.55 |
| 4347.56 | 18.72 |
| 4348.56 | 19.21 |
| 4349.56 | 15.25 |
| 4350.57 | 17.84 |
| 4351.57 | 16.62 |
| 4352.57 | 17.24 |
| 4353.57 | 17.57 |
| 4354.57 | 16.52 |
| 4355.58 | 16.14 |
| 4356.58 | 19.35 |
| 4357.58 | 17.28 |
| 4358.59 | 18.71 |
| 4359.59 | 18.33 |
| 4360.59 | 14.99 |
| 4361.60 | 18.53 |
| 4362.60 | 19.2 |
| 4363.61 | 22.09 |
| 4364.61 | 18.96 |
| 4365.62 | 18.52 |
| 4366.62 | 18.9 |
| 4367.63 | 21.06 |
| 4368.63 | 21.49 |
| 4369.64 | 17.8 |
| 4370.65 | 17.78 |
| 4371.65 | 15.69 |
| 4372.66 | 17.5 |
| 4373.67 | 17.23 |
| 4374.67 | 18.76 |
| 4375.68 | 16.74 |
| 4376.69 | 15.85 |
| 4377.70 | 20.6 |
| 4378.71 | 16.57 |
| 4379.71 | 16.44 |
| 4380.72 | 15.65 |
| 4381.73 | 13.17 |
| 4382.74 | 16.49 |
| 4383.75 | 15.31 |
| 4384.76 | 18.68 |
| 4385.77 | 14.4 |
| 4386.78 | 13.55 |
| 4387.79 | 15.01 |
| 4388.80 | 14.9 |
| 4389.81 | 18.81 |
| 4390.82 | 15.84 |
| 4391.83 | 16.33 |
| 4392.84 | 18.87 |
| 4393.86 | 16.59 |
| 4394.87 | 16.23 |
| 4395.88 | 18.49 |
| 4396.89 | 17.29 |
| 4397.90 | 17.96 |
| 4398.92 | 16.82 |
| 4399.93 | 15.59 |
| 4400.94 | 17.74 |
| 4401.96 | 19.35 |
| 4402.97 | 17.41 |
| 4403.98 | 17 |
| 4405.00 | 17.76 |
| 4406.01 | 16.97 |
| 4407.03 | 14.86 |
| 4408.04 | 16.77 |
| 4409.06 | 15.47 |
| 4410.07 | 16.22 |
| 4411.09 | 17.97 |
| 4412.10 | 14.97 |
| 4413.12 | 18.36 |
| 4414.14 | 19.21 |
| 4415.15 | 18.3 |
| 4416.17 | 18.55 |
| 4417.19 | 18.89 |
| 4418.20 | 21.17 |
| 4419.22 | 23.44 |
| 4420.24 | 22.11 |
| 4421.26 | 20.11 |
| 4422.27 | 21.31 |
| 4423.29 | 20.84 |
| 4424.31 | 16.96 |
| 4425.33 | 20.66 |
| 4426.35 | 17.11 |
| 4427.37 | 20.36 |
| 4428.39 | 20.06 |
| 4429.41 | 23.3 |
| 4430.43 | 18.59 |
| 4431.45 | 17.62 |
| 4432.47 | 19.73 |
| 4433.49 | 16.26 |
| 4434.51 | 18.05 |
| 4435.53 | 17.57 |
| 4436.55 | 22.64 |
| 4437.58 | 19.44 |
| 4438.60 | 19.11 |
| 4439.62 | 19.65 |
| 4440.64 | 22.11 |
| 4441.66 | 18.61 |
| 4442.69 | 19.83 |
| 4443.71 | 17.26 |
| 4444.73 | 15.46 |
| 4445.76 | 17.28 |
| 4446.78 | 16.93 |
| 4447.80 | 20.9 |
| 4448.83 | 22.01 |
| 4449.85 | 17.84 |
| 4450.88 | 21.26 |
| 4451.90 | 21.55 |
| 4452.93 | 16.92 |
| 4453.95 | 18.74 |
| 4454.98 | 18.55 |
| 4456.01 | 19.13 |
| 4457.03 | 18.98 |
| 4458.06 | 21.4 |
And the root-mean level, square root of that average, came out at 3.9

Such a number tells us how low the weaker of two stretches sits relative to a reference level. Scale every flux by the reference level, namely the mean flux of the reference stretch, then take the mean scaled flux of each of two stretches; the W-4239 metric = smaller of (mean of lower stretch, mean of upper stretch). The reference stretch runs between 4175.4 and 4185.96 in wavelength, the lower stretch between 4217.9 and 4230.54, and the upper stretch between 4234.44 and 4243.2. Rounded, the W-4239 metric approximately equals 1.06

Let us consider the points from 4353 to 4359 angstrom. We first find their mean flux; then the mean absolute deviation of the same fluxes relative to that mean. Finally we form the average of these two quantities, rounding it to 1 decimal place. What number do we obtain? 9.3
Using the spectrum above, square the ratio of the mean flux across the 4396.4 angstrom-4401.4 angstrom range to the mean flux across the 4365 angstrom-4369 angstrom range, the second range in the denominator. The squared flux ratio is 0.73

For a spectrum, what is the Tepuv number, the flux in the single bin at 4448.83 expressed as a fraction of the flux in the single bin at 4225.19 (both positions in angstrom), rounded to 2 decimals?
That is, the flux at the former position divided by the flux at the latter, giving 1.77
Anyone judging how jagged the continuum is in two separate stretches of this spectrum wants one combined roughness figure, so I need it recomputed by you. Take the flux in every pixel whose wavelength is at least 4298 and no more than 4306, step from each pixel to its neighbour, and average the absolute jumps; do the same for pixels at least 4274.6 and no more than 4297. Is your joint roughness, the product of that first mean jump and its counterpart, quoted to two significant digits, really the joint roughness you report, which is 1.5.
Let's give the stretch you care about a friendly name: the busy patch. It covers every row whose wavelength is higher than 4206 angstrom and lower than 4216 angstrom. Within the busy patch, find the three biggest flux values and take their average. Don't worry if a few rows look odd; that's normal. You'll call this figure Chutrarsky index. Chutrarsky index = 16.3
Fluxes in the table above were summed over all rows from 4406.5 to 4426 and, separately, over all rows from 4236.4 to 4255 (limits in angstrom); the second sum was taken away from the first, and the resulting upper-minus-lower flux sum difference 50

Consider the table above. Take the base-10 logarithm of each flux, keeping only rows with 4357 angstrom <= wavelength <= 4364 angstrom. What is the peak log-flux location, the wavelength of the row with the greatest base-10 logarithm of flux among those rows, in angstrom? 4363.61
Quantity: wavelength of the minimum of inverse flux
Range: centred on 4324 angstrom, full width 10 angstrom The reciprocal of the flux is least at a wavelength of 4322.61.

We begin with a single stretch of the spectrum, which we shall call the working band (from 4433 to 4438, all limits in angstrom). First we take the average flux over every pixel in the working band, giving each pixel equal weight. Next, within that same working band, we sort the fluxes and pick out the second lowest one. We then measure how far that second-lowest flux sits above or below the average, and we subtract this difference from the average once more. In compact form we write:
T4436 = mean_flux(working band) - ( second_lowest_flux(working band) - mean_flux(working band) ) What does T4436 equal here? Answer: 20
